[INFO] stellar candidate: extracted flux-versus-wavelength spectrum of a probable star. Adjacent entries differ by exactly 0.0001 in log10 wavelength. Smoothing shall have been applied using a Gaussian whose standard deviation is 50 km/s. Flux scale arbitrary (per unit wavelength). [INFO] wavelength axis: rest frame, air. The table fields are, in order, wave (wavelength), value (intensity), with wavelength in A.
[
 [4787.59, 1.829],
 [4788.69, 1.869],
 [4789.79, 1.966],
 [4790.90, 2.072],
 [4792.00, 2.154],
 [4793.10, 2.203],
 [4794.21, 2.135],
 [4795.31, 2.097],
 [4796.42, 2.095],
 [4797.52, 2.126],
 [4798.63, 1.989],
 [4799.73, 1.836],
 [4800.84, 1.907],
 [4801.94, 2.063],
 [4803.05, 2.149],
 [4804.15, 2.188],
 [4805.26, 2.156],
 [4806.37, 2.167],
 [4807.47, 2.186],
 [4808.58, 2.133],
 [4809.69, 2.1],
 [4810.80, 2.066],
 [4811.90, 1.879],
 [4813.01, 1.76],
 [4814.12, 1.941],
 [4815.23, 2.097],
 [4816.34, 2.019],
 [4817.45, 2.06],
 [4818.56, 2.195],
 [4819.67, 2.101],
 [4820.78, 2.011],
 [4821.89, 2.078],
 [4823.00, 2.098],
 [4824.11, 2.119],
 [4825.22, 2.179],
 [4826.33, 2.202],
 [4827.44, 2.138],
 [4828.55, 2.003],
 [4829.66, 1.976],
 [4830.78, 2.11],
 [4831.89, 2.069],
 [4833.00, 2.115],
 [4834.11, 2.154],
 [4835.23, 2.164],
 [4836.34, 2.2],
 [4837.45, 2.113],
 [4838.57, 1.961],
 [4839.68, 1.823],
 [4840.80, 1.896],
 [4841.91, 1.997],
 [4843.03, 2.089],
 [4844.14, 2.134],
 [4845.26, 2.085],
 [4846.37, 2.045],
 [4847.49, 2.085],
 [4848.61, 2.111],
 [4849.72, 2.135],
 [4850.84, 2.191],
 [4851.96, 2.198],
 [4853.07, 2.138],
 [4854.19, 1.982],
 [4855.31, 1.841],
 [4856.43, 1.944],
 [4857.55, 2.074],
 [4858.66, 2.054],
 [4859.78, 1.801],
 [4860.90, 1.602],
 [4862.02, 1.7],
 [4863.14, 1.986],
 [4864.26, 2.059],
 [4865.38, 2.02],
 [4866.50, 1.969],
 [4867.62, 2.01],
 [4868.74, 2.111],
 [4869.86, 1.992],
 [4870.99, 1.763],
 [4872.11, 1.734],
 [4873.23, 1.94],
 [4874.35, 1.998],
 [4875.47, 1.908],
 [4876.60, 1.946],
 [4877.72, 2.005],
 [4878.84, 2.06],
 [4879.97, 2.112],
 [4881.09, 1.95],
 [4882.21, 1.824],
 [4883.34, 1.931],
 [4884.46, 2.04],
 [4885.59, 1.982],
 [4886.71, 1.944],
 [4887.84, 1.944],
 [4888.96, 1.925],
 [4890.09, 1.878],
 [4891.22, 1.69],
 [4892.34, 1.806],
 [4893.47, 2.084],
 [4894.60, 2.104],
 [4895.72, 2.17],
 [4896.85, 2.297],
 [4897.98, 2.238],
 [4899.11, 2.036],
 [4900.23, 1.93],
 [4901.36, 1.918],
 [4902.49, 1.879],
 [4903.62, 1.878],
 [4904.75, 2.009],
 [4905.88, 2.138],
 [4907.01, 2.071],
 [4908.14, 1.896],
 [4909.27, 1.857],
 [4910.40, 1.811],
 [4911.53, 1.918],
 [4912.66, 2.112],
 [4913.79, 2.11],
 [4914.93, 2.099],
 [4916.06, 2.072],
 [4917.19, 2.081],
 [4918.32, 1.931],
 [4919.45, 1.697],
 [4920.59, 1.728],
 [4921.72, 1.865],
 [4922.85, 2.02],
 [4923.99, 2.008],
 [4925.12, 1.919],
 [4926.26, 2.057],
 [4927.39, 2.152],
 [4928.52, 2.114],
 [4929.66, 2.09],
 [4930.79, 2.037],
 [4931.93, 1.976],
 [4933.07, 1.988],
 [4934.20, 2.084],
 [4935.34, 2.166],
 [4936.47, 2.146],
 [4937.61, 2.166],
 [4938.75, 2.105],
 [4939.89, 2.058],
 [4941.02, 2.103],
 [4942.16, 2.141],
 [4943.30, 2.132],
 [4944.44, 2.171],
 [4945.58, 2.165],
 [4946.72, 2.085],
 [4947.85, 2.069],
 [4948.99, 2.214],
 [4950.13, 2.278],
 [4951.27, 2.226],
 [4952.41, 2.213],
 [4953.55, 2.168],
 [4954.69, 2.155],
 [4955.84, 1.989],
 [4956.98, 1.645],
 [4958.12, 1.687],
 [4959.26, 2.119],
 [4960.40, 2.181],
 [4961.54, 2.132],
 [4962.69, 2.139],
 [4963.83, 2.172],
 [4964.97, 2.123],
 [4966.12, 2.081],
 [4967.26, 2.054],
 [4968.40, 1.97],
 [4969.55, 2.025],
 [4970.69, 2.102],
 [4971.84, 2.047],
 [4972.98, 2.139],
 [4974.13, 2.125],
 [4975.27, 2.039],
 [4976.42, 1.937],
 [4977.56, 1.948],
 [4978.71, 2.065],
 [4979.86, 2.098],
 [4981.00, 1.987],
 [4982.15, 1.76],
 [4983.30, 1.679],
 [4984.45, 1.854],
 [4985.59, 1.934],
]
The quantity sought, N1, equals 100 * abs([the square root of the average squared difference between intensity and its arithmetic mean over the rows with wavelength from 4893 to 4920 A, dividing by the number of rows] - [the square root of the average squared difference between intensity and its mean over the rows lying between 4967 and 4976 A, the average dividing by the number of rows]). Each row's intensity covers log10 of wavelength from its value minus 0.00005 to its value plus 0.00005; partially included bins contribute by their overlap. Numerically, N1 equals 8.7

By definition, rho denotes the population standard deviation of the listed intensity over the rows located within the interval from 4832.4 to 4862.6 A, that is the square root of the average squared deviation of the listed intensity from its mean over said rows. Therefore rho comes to 0.15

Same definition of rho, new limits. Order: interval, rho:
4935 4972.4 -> 0.13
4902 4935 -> 0.12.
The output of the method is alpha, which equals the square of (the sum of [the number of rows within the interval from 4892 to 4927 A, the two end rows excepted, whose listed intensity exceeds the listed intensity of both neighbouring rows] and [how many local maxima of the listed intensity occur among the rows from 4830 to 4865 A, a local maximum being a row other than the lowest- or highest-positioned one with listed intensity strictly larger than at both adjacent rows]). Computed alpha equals 81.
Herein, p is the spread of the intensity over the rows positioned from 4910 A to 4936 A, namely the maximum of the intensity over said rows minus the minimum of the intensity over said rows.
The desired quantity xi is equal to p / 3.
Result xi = 0.156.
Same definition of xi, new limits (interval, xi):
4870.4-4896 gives 0.160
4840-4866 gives 0.199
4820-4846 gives 0.126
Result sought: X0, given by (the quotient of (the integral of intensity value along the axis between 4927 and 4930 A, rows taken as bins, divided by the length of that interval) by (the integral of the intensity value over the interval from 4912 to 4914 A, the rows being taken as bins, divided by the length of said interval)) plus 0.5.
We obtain 1.51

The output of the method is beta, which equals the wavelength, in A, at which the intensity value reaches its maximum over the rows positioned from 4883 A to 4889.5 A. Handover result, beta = 4884.46 A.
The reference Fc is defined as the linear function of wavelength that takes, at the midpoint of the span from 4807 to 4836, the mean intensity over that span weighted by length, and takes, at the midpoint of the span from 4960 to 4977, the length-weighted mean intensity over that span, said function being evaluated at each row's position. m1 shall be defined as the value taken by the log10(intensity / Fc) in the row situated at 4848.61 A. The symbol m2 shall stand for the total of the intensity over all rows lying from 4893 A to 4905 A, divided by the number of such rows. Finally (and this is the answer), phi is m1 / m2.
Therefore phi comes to 0.003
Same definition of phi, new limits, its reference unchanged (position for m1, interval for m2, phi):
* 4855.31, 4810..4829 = -0.026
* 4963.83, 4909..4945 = 0.009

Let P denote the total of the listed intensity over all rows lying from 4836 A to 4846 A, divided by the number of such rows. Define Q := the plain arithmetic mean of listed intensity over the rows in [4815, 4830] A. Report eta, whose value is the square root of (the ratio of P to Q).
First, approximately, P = 2.03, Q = 2.09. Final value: 0.986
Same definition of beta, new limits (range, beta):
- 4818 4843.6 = 4826.33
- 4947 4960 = 4950.13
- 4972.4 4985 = 4972.98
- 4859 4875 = 4868.74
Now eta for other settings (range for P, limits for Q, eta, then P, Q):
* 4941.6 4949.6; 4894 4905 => 1.023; 2.14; 2.05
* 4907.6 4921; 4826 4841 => 0.970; 1.94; 2.07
